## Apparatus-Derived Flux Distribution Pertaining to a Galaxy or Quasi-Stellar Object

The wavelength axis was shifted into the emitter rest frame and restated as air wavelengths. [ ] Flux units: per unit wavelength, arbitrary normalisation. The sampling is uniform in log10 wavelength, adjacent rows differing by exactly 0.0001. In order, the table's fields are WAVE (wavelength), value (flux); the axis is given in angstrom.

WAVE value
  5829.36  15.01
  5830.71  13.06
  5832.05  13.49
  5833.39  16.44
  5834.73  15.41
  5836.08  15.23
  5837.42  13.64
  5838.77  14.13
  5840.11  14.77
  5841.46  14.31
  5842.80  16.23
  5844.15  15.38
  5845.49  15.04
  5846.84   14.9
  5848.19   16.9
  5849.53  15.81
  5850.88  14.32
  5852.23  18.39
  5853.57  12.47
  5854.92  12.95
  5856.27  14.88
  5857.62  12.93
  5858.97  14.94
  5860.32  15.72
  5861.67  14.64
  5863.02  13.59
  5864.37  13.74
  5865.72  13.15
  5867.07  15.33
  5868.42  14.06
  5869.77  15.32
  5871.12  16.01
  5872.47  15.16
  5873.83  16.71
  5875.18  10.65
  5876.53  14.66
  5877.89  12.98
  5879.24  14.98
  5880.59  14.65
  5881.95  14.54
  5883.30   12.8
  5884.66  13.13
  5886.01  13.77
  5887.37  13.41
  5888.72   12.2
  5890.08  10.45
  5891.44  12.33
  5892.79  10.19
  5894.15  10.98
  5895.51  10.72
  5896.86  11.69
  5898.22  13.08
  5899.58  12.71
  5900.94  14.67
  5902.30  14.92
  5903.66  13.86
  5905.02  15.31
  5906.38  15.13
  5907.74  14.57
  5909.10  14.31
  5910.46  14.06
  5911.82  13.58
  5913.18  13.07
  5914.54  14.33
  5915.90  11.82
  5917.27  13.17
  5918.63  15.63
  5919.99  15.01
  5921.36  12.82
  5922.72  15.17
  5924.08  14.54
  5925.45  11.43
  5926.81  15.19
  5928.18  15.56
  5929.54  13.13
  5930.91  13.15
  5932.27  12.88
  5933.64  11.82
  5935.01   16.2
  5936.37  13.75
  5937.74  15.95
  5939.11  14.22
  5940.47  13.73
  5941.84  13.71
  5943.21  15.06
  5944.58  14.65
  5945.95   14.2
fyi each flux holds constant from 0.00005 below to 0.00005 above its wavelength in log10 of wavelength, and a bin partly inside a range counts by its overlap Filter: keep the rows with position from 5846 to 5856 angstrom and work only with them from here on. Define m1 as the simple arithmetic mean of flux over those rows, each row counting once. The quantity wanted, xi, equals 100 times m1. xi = 1511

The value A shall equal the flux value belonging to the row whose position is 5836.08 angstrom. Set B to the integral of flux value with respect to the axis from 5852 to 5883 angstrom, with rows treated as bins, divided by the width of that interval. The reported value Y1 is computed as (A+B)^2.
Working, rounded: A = 15.23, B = 14.4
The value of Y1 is 877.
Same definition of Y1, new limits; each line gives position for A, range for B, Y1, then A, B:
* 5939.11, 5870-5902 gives 752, 14.22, 13.2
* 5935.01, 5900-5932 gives 917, 16.2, 14.1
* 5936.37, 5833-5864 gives 820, 13.75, 14.9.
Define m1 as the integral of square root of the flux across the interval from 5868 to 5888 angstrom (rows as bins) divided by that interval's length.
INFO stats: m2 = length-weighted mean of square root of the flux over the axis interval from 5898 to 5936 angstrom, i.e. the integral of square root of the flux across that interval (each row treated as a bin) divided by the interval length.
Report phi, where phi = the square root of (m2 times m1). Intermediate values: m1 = 3.76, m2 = 3.73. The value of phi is 3.75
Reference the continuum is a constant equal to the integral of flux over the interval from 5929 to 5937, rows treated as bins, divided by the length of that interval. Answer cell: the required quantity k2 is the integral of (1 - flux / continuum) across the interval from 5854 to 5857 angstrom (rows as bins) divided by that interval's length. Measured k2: -0.021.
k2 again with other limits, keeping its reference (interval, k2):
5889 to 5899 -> 0.155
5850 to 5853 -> -0.199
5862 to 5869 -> -0.038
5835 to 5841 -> -0.075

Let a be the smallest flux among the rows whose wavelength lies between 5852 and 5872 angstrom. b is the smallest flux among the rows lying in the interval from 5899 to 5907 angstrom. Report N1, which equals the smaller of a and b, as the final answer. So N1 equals 12.5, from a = 12.47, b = 12.71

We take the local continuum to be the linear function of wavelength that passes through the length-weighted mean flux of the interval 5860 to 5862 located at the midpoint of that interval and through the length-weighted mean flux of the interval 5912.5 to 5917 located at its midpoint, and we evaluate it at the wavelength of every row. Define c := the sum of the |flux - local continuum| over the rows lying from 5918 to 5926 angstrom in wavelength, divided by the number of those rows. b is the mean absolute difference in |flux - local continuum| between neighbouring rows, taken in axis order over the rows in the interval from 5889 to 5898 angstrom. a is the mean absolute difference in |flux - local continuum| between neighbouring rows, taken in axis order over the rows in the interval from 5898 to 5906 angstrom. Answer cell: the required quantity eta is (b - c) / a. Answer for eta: -0.8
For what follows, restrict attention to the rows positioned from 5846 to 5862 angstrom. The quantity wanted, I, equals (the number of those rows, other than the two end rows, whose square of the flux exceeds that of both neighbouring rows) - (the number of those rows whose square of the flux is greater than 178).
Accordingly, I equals -5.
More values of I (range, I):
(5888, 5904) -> 1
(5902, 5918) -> -7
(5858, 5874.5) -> -7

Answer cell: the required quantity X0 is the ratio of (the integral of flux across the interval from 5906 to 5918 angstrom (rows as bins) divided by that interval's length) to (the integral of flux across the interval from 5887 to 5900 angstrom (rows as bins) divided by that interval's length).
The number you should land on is 1.17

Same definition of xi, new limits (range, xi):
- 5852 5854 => 1543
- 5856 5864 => 1445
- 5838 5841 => 1445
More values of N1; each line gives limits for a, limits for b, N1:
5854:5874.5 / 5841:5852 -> 12.9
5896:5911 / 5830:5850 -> 11.7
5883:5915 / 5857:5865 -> 10.2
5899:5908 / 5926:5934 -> 11.8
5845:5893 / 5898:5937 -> 10.2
